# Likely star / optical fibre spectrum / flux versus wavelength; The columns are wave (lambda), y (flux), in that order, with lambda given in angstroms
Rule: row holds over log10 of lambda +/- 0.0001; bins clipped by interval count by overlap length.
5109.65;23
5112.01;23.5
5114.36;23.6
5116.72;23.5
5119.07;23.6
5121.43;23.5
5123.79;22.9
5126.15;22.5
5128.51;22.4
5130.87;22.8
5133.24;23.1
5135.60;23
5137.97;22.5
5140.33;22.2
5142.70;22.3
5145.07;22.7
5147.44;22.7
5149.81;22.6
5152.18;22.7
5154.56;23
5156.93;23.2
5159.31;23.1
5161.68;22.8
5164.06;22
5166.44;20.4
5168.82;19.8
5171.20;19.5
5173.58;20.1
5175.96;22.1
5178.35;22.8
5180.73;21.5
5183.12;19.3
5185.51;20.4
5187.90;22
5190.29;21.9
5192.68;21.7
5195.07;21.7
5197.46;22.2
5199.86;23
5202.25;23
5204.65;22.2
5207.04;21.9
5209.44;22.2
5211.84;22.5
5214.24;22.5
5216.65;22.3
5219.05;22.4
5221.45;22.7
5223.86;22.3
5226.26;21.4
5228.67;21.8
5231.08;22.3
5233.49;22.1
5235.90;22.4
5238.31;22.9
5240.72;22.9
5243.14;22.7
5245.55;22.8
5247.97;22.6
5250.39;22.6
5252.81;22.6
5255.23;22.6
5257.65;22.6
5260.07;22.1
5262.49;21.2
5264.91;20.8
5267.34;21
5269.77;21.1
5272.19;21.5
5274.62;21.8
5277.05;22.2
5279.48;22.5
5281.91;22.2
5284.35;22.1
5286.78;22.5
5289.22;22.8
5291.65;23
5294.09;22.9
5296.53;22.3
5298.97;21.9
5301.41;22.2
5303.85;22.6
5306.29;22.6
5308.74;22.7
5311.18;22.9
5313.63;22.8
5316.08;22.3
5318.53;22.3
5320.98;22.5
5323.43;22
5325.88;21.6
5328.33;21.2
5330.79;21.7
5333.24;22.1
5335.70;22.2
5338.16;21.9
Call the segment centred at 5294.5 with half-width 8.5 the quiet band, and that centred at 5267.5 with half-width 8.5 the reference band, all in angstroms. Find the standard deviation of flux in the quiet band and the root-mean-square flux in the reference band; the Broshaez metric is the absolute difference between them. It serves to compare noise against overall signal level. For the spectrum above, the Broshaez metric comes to 21.0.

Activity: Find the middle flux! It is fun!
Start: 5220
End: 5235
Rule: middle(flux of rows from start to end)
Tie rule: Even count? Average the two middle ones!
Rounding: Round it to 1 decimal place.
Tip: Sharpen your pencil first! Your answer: 22.2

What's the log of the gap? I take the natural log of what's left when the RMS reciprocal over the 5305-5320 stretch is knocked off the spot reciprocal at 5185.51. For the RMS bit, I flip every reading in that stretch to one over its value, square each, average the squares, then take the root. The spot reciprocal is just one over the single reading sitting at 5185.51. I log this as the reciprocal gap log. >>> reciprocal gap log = -5.3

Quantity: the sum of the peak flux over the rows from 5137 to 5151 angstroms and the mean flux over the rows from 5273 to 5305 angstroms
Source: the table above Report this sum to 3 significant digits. 45.1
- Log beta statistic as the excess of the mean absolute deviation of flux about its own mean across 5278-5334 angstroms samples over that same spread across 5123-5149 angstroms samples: 0.1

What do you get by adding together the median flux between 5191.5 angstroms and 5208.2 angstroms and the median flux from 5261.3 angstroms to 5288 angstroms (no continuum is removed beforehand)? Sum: 44.0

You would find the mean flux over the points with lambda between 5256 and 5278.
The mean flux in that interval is 21.6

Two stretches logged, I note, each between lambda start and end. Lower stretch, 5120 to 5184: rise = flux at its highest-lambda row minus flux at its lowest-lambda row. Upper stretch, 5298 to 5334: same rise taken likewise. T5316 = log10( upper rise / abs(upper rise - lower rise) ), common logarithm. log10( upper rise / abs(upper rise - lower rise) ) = -1.3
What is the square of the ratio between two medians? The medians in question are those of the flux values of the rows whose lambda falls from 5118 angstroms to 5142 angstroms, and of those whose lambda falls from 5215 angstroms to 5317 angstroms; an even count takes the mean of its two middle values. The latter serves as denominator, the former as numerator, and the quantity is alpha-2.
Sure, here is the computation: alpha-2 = 1.04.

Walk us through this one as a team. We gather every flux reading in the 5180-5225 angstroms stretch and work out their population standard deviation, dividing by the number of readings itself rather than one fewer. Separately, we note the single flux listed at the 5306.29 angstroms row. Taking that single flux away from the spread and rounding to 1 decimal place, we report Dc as -21.7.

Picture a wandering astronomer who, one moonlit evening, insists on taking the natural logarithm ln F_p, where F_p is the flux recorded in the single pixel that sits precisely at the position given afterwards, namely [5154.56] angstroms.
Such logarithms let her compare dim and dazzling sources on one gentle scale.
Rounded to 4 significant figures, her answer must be 3.135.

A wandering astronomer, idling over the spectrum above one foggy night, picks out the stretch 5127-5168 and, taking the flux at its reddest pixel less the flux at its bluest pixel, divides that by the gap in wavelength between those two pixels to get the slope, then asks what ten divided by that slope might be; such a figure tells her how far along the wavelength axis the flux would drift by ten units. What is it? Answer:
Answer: -190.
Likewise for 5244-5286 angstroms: -554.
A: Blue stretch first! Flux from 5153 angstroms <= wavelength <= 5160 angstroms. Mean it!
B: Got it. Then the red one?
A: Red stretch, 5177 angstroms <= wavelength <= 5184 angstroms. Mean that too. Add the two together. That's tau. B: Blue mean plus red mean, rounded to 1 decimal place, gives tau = 44.3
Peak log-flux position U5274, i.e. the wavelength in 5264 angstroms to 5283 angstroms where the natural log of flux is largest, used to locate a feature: 5279.48 angstroms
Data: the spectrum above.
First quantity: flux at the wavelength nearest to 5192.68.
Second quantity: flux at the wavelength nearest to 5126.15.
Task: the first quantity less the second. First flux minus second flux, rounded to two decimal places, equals -0.80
